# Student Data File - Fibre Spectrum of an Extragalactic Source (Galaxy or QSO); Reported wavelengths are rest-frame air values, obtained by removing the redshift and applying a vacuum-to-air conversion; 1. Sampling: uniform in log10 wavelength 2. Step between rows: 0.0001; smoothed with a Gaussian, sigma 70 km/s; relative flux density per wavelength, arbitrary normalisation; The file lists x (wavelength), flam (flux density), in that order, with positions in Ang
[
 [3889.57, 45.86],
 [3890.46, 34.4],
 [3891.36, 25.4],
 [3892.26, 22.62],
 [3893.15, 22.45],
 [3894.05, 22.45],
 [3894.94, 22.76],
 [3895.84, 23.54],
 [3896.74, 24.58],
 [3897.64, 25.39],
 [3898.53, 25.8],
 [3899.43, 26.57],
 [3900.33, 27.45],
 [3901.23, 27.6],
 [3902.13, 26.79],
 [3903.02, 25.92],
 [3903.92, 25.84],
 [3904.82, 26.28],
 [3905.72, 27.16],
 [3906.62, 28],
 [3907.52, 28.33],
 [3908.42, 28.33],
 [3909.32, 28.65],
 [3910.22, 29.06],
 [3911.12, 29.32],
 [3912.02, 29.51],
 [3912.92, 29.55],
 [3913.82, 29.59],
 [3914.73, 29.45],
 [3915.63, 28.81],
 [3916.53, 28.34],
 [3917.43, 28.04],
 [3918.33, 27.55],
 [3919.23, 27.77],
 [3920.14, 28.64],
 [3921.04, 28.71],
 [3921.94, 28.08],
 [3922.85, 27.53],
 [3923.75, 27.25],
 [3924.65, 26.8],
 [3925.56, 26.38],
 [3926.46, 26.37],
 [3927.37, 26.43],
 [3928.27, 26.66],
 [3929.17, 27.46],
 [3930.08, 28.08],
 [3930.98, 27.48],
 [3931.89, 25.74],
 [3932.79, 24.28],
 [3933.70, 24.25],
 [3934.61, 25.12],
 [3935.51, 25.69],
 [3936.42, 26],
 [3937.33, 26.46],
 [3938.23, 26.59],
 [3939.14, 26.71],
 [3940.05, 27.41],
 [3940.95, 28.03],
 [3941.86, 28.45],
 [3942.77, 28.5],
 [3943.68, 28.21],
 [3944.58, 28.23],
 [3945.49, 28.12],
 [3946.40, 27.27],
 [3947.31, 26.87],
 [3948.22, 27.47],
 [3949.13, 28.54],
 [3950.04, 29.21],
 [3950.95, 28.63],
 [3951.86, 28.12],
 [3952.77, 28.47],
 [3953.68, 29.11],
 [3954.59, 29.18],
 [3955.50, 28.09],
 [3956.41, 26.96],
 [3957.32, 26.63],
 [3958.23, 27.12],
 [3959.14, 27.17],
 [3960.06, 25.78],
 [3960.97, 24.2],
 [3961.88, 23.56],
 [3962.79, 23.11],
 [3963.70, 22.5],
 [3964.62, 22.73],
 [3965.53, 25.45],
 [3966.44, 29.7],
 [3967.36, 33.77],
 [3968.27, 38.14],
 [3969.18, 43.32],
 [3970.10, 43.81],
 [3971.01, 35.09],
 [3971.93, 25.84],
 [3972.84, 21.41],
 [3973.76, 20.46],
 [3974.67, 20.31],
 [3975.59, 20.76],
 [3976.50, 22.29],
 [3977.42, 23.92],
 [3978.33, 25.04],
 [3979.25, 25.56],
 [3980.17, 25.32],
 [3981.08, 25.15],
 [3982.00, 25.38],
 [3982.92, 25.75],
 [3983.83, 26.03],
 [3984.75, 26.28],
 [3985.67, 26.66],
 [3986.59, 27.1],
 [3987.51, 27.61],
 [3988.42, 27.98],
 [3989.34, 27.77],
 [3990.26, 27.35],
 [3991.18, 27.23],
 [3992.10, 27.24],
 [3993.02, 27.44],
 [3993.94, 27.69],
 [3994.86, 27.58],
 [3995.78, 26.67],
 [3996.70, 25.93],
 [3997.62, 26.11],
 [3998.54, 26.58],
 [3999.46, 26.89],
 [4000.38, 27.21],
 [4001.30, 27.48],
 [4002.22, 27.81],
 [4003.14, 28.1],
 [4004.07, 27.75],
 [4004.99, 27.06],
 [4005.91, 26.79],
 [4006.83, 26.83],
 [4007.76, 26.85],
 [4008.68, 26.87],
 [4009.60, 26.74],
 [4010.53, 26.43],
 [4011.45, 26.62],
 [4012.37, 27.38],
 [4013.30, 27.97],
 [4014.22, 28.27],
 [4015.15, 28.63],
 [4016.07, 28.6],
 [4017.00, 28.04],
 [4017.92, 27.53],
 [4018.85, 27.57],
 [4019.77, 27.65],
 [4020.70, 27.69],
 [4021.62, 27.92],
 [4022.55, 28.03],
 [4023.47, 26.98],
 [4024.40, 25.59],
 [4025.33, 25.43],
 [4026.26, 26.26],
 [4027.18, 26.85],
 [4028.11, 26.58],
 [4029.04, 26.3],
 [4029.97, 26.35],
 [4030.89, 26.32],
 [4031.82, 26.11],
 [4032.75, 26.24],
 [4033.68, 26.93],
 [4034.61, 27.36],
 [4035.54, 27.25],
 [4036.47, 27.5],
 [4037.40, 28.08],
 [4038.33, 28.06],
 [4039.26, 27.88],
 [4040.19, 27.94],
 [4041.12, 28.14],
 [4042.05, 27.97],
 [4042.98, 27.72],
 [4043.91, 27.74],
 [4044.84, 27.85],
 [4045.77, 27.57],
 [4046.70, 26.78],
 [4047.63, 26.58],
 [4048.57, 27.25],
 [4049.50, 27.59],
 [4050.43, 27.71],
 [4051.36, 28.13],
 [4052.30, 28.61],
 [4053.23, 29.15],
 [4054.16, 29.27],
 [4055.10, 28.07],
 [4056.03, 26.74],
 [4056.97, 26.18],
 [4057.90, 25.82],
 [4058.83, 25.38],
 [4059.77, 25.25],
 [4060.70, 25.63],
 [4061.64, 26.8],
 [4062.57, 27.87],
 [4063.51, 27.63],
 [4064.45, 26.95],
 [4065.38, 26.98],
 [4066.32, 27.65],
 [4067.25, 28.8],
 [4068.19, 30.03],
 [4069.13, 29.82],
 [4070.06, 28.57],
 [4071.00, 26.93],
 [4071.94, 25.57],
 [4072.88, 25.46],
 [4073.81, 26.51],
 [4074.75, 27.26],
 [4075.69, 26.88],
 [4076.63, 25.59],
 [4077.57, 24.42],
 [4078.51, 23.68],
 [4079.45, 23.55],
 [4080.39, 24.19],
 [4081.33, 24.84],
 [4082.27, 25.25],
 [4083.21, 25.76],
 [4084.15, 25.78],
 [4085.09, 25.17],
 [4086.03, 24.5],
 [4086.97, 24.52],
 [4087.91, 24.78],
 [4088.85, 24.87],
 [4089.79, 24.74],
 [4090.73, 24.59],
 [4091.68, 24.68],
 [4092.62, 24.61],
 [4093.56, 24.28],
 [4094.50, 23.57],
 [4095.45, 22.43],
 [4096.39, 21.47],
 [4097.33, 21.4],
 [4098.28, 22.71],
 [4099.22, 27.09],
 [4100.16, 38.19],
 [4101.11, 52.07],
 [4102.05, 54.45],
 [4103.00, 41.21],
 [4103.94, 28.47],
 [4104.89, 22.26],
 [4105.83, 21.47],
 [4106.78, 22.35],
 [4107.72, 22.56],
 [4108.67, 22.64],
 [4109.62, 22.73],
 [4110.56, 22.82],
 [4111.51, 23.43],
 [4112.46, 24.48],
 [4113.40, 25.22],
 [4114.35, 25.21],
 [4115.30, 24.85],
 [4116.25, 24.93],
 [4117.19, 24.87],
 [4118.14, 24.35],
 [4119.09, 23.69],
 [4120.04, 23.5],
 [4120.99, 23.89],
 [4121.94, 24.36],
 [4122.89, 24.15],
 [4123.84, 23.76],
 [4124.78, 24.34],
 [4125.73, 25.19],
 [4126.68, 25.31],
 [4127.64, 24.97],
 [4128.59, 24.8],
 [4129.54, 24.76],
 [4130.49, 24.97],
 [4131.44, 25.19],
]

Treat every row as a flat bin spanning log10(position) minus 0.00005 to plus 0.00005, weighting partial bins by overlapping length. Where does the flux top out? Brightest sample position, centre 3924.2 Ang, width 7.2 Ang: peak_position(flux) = 3921.04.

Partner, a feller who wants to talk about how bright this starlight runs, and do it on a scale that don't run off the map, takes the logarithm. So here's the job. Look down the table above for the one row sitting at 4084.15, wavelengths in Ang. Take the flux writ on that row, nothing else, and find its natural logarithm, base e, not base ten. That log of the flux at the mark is 3.25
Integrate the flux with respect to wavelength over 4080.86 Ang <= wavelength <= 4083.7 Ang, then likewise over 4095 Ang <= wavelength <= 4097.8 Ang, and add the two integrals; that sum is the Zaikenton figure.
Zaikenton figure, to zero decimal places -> 133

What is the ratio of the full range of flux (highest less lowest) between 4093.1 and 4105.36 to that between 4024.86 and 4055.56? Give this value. 8.6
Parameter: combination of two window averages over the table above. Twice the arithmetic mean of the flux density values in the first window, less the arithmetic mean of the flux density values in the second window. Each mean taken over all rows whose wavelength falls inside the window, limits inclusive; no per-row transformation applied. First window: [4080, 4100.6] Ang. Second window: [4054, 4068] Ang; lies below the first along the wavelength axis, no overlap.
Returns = 22.9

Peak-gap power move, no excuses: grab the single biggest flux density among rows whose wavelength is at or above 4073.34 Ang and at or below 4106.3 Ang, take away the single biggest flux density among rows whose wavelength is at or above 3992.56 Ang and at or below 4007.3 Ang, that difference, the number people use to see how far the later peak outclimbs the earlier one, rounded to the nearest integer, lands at 26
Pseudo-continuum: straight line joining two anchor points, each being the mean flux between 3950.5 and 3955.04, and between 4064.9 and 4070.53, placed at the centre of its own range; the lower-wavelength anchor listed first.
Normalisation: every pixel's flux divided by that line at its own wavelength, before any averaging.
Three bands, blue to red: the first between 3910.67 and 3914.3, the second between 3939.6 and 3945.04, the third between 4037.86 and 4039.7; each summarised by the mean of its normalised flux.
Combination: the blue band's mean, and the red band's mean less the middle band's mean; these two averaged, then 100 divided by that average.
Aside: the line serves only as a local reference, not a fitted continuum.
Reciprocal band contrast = 196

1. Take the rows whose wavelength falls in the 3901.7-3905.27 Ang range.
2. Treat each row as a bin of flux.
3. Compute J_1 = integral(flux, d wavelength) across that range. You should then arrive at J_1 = 94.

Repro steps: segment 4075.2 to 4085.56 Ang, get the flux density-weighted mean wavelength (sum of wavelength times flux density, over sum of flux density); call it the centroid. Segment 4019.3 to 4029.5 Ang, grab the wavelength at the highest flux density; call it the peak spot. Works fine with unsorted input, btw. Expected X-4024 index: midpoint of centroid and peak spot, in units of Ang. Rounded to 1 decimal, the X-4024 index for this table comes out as 4051.5 Ang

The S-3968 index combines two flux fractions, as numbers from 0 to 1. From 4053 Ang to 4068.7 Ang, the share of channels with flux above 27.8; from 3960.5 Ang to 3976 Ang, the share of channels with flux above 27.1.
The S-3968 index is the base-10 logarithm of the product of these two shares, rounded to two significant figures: -0.90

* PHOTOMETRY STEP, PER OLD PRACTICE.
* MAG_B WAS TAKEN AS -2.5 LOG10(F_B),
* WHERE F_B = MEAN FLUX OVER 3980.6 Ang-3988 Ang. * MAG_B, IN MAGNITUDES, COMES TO -3.55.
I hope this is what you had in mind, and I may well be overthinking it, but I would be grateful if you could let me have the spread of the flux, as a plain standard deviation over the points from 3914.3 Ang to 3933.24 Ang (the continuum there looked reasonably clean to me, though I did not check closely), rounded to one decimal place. 1.2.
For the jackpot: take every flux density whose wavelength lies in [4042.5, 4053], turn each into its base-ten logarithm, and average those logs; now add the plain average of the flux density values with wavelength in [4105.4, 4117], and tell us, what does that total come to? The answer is 25.0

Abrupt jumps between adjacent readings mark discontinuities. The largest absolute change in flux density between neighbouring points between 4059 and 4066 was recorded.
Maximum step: 1.2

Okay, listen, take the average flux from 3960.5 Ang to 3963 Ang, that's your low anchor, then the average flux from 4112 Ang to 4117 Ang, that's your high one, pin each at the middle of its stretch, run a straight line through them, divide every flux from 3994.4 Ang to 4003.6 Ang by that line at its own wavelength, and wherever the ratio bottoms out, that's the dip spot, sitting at 3996.70 Ang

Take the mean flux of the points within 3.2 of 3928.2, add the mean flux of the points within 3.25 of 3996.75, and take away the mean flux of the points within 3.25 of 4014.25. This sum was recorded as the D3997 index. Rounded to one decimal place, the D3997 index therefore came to 25.8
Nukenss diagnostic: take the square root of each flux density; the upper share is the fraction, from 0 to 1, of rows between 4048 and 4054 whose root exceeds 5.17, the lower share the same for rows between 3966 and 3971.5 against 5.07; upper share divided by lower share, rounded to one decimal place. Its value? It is 1.0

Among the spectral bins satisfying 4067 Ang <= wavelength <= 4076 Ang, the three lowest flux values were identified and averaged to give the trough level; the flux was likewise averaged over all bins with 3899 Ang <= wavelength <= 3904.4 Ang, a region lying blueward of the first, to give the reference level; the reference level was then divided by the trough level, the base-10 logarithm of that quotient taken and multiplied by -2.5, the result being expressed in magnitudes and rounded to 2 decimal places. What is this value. -0.04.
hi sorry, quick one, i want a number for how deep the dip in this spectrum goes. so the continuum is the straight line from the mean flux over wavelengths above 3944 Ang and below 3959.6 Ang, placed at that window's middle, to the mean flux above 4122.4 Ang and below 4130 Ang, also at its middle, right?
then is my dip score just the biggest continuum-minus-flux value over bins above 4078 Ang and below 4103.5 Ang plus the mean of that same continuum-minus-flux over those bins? 1.6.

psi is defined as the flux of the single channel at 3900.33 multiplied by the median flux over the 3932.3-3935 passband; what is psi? 666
